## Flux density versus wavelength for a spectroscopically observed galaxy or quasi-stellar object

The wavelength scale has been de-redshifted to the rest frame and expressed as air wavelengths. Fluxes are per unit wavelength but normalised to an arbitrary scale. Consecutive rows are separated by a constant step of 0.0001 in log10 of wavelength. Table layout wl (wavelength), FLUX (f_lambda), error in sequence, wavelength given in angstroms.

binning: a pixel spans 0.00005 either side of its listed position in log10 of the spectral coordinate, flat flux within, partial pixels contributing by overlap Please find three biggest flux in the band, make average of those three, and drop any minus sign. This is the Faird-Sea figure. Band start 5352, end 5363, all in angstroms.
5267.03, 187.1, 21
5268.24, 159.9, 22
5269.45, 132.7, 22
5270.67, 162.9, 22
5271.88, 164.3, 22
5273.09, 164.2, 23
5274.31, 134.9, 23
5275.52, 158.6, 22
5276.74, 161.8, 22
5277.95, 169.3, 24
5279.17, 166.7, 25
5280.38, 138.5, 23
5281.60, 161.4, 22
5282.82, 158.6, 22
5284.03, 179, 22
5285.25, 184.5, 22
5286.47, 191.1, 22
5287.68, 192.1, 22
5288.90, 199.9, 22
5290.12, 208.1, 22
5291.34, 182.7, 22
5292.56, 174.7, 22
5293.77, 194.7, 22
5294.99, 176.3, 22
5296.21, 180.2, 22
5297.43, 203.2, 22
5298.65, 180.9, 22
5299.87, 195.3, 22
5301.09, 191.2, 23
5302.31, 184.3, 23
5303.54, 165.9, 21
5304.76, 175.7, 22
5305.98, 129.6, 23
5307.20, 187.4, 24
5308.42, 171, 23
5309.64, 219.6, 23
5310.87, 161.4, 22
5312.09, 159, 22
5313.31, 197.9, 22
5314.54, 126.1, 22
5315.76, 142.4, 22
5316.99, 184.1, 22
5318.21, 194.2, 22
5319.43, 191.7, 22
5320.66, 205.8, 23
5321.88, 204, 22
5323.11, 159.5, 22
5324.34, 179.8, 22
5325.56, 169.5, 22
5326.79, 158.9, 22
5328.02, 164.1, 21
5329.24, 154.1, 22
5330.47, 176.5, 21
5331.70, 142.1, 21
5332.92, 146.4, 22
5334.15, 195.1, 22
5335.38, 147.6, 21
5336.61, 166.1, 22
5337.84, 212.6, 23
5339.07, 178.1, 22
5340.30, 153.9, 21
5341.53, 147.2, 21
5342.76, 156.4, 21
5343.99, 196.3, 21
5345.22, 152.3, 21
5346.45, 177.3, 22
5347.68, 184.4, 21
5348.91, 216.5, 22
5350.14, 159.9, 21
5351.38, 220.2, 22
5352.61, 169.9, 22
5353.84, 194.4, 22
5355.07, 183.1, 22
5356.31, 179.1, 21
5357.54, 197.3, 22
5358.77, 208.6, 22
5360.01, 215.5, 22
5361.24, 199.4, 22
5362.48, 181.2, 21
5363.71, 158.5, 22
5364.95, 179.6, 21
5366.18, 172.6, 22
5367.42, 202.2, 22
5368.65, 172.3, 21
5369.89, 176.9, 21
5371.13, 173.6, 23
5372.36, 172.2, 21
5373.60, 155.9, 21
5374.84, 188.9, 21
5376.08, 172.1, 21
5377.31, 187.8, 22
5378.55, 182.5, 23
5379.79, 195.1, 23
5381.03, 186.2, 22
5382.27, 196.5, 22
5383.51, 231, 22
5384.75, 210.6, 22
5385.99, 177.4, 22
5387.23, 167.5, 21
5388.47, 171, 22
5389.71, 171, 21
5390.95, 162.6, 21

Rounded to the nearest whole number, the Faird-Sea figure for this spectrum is 208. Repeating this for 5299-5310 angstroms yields 202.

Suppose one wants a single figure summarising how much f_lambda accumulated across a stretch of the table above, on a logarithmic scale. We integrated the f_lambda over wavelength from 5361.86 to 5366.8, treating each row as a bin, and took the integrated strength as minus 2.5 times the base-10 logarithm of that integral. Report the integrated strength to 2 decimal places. -7.33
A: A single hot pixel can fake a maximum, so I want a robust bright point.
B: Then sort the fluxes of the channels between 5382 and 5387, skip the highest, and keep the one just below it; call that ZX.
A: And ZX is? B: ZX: 210.6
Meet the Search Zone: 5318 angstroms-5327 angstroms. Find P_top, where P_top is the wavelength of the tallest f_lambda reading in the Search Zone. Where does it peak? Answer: 5320.66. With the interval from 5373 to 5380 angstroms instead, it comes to 5379.79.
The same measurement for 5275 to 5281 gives 5277.95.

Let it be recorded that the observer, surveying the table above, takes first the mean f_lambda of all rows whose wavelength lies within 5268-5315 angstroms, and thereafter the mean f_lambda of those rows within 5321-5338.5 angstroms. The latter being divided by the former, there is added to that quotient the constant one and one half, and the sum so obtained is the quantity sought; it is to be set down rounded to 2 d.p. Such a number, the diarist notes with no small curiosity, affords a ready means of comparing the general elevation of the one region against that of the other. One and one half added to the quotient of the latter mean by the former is 2.48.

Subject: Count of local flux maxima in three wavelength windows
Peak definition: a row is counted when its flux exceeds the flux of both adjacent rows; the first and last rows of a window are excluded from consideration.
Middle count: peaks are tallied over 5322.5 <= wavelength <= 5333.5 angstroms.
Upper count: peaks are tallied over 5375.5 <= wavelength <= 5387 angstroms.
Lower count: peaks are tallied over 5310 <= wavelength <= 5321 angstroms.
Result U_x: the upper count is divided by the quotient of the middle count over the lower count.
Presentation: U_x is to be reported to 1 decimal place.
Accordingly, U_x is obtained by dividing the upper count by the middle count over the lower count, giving 2.0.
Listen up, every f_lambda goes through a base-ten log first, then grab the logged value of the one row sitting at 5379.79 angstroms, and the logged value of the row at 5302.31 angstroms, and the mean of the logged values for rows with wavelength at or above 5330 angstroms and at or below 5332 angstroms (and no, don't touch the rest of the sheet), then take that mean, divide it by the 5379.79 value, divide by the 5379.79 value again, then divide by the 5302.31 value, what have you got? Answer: 0.185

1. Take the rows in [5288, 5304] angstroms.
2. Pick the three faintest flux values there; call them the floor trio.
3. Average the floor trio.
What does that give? 172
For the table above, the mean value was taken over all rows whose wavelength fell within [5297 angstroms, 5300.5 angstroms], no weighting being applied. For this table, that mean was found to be 193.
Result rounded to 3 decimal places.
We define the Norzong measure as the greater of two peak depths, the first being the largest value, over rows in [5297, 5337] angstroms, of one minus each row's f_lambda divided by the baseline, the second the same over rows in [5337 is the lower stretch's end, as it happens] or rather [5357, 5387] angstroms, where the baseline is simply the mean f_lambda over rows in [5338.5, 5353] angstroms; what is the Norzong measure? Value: 0.284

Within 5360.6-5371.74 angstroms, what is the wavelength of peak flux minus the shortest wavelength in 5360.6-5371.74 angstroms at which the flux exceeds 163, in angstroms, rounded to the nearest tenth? 6.2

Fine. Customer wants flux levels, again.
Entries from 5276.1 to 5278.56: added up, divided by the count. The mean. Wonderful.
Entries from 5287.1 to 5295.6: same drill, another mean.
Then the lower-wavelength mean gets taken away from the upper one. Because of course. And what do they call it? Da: 24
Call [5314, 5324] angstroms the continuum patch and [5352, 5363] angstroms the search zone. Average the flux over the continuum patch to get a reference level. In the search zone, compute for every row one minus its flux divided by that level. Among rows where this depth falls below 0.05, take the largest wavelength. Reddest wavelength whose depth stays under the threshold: 5362.48 angstroms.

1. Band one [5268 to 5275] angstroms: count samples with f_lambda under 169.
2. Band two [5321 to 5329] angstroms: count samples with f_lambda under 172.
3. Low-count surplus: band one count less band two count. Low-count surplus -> 2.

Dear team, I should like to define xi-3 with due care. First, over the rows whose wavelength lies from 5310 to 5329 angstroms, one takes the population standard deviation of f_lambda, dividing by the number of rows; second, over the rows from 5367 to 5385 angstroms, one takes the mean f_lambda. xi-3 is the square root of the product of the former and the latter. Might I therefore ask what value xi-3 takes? 65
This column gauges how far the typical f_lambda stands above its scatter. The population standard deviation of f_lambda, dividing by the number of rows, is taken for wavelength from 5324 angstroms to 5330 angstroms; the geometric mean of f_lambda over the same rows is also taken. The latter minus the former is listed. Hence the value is 156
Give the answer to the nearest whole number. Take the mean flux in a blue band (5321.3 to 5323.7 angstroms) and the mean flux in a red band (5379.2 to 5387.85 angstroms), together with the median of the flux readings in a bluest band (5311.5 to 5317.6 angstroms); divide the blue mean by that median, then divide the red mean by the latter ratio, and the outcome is 171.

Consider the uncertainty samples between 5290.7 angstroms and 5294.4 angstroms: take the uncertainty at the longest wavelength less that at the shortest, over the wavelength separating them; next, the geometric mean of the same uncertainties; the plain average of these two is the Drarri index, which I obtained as 11.00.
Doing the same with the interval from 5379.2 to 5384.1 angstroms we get 10.99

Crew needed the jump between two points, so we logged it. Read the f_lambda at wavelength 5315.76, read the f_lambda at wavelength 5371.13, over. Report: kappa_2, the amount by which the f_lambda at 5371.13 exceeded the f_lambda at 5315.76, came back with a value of 31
